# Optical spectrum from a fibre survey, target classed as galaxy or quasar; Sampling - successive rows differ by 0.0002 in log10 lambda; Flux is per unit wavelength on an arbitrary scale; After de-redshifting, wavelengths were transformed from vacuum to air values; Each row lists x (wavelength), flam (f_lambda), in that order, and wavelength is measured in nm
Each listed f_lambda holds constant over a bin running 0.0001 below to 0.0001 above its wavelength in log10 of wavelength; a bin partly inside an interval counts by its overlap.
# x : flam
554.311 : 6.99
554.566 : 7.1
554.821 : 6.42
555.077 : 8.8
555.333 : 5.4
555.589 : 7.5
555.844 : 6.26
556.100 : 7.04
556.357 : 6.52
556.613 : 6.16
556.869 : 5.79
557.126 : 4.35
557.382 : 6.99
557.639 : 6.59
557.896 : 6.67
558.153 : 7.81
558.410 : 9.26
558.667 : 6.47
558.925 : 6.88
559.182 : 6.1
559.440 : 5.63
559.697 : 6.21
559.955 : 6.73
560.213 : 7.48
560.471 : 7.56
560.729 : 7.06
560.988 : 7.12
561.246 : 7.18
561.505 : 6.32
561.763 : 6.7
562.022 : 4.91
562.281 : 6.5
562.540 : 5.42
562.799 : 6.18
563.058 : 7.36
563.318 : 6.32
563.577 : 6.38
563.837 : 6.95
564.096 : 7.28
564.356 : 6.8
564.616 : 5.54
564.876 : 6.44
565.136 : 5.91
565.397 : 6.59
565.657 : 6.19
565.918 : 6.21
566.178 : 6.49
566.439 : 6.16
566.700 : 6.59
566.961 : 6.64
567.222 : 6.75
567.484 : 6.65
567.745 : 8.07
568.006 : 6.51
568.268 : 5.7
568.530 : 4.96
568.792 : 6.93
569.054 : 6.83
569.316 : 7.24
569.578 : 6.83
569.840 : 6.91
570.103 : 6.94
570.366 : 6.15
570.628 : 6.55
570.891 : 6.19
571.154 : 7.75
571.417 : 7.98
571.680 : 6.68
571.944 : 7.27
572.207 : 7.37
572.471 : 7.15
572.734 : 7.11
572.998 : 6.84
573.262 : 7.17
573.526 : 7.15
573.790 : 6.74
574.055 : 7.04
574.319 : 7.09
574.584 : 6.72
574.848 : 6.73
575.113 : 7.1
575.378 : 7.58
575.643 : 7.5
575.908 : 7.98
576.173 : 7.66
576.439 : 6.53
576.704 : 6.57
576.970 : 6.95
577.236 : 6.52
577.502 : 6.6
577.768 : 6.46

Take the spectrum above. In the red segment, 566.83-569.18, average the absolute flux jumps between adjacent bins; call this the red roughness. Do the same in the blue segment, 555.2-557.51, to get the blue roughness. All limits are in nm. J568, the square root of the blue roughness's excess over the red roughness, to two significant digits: 0.57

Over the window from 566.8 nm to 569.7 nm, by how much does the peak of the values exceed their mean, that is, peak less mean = 1.4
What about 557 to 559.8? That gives 2.6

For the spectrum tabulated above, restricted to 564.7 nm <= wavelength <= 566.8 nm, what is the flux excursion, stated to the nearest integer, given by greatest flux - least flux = 1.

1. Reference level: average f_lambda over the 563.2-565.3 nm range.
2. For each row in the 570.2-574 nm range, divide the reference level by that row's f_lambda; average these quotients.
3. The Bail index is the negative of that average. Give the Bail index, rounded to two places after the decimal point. -0.93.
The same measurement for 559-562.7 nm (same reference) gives -1.01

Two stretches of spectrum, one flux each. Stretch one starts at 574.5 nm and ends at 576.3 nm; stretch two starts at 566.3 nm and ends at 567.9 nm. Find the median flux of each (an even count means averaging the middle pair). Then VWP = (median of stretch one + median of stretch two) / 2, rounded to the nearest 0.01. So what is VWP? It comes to 7.07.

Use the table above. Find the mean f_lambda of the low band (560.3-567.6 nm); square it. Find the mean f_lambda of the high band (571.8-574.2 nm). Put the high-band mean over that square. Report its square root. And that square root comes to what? 0.409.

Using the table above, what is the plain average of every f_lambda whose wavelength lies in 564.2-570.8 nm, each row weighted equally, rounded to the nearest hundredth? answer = 6.50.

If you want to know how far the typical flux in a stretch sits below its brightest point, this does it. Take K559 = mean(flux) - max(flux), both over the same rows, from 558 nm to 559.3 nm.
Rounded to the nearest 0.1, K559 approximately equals -2.0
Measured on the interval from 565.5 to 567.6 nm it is -0.3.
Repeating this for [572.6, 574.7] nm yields -0.2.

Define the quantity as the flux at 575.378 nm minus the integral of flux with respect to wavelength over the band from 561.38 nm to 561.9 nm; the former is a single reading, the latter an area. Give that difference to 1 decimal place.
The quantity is 4.2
